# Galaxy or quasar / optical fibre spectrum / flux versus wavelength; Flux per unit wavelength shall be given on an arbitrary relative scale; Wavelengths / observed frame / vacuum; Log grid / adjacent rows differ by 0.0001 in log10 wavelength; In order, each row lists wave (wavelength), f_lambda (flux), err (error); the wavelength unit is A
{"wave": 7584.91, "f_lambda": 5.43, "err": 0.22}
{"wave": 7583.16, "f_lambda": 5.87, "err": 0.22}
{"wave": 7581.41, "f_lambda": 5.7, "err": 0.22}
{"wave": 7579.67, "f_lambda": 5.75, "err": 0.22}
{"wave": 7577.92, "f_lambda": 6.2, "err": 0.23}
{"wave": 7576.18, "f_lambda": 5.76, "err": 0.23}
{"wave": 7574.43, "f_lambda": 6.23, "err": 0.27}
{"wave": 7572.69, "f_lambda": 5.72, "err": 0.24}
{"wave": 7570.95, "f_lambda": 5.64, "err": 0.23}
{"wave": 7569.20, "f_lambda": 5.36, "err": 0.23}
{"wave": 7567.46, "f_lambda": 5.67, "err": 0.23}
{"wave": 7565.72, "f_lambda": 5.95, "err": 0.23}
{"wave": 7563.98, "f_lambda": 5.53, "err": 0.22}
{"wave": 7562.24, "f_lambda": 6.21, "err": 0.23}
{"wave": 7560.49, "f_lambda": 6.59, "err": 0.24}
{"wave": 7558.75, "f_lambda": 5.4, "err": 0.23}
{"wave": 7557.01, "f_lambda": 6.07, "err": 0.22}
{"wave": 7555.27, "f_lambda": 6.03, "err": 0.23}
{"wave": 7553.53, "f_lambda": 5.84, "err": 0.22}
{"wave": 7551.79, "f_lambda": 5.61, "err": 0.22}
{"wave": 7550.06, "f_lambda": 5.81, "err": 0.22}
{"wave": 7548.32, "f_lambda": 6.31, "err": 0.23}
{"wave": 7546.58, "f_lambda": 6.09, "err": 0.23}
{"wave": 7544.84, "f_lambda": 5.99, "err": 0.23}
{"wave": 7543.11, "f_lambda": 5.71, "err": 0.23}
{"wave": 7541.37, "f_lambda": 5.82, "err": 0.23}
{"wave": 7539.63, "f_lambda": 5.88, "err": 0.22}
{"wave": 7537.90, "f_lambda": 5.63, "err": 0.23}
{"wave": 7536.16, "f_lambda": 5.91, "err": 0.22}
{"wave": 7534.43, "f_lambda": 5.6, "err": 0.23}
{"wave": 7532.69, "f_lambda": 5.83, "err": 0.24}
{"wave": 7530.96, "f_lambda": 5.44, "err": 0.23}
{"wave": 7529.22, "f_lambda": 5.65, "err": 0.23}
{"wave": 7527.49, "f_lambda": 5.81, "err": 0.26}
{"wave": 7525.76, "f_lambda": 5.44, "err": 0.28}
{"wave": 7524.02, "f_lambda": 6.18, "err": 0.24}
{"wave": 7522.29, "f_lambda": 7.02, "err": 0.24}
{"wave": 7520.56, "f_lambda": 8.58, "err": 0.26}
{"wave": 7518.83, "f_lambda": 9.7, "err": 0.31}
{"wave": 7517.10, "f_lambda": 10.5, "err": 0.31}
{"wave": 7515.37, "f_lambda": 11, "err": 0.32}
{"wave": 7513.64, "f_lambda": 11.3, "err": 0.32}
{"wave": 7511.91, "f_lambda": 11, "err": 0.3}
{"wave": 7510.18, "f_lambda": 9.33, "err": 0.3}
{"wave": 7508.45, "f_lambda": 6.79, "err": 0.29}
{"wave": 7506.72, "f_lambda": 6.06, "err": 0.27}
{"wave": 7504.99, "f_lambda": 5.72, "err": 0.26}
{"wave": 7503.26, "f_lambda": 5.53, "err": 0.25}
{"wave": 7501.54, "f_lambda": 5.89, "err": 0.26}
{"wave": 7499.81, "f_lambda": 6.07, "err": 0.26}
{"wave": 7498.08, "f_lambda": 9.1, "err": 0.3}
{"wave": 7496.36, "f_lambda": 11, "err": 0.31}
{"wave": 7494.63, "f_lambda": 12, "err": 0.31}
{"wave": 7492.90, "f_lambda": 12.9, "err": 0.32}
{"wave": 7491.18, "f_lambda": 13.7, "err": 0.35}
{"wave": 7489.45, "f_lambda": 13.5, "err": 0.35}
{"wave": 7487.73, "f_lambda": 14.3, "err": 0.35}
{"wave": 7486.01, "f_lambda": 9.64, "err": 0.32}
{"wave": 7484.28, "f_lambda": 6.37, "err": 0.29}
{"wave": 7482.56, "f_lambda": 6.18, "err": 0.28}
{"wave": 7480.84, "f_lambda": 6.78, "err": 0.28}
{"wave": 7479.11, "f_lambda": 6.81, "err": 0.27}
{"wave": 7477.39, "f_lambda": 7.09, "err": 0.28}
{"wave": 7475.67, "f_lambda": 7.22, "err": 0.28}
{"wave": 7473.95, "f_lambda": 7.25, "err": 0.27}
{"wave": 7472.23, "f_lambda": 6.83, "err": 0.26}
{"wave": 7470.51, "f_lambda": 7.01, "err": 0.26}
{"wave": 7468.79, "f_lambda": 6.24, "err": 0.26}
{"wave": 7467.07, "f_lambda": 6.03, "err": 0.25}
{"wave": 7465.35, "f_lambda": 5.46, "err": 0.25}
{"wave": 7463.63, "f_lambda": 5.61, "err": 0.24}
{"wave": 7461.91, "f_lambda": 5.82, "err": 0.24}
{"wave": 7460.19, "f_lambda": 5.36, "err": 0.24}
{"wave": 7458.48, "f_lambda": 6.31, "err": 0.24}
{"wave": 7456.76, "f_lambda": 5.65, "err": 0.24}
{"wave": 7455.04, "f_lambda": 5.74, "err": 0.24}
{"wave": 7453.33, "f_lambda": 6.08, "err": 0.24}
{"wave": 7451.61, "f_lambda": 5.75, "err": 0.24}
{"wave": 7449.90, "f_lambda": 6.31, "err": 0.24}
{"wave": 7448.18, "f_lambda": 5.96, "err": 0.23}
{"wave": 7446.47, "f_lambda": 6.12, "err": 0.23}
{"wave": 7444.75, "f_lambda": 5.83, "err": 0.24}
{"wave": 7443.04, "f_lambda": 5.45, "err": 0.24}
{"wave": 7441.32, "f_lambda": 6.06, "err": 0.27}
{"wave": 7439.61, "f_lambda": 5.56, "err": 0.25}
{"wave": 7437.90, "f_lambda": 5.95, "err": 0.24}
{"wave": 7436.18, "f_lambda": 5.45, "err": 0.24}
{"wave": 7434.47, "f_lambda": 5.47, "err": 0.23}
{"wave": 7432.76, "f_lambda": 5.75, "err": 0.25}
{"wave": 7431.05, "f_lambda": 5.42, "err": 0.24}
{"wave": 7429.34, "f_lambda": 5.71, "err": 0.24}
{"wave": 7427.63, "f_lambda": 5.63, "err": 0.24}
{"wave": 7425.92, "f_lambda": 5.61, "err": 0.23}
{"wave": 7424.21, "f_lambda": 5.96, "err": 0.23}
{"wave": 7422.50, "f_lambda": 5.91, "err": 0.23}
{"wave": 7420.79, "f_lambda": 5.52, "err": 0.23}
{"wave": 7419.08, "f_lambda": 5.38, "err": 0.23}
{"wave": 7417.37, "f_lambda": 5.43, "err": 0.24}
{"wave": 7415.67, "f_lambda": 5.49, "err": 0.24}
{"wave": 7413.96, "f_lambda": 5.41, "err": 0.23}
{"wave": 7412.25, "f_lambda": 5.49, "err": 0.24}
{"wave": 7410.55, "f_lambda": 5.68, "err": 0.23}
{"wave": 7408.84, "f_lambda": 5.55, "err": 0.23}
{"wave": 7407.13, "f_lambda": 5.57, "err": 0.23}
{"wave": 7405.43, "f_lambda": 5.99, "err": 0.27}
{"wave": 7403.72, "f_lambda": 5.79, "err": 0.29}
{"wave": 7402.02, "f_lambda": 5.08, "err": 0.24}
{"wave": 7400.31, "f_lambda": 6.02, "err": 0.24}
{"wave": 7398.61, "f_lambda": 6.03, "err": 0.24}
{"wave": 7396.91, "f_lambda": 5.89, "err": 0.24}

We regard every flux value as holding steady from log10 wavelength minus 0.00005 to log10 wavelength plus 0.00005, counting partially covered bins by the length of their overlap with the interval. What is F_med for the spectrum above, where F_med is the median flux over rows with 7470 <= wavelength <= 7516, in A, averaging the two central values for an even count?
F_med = 7.2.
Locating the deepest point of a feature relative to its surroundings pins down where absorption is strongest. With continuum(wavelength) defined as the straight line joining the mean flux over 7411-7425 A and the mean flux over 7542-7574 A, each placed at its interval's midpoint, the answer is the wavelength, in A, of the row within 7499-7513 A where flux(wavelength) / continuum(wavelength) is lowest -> 7503.26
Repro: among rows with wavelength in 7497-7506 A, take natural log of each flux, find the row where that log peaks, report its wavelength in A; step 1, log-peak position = 7498.08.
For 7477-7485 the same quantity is 7477.39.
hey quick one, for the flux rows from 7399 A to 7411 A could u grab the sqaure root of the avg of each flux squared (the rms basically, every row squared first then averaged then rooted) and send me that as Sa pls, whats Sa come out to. 5.7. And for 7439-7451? 5.9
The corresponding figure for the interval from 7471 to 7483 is 6.9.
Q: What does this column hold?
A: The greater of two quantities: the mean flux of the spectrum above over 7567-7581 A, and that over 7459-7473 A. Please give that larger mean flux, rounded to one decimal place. 6.0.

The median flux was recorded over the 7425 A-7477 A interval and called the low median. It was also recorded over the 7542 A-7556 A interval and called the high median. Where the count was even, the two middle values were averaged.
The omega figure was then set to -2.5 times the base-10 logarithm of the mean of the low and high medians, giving -1.92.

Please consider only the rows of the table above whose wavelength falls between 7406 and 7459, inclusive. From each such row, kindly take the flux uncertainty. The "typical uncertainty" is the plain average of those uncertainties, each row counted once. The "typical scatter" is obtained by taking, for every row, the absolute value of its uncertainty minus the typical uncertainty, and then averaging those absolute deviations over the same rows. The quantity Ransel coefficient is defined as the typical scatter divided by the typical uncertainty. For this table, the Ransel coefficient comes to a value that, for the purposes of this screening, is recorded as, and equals 0.025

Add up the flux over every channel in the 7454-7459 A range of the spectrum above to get 18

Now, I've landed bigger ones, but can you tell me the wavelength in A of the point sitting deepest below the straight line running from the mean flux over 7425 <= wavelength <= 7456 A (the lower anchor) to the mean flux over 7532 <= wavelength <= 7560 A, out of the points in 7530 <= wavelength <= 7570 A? 7569.20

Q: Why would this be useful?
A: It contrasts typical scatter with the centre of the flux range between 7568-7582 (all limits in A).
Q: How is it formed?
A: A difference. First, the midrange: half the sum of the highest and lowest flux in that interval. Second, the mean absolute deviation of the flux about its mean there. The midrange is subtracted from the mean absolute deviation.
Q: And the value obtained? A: -5.6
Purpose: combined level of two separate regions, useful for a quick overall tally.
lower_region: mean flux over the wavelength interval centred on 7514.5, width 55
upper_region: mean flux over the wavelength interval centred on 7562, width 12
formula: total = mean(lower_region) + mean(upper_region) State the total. 14.2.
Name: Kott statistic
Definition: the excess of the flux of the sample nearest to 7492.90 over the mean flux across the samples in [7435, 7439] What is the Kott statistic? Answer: 7.2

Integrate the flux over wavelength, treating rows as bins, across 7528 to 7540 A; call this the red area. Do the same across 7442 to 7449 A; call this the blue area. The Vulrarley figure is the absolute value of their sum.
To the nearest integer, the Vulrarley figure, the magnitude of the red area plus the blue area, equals 109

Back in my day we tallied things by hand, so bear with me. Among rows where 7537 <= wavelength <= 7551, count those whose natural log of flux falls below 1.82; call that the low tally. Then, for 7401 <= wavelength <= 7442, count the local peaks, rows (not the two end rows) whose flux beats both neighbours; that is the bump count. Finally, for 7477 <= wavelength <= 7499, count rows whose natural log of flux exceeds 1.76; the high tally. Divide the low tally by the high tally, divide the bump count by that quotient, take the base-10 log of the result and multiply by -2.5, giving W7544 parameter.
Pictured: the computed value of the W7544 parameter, -2.8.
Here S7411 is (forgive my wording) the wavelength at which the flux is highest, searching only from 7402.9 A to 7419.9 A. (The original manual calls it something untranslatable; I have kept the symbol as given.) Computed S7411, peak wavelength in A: 7405.43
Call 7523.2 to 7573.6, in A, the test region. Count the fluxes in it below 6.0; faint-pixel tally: 22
